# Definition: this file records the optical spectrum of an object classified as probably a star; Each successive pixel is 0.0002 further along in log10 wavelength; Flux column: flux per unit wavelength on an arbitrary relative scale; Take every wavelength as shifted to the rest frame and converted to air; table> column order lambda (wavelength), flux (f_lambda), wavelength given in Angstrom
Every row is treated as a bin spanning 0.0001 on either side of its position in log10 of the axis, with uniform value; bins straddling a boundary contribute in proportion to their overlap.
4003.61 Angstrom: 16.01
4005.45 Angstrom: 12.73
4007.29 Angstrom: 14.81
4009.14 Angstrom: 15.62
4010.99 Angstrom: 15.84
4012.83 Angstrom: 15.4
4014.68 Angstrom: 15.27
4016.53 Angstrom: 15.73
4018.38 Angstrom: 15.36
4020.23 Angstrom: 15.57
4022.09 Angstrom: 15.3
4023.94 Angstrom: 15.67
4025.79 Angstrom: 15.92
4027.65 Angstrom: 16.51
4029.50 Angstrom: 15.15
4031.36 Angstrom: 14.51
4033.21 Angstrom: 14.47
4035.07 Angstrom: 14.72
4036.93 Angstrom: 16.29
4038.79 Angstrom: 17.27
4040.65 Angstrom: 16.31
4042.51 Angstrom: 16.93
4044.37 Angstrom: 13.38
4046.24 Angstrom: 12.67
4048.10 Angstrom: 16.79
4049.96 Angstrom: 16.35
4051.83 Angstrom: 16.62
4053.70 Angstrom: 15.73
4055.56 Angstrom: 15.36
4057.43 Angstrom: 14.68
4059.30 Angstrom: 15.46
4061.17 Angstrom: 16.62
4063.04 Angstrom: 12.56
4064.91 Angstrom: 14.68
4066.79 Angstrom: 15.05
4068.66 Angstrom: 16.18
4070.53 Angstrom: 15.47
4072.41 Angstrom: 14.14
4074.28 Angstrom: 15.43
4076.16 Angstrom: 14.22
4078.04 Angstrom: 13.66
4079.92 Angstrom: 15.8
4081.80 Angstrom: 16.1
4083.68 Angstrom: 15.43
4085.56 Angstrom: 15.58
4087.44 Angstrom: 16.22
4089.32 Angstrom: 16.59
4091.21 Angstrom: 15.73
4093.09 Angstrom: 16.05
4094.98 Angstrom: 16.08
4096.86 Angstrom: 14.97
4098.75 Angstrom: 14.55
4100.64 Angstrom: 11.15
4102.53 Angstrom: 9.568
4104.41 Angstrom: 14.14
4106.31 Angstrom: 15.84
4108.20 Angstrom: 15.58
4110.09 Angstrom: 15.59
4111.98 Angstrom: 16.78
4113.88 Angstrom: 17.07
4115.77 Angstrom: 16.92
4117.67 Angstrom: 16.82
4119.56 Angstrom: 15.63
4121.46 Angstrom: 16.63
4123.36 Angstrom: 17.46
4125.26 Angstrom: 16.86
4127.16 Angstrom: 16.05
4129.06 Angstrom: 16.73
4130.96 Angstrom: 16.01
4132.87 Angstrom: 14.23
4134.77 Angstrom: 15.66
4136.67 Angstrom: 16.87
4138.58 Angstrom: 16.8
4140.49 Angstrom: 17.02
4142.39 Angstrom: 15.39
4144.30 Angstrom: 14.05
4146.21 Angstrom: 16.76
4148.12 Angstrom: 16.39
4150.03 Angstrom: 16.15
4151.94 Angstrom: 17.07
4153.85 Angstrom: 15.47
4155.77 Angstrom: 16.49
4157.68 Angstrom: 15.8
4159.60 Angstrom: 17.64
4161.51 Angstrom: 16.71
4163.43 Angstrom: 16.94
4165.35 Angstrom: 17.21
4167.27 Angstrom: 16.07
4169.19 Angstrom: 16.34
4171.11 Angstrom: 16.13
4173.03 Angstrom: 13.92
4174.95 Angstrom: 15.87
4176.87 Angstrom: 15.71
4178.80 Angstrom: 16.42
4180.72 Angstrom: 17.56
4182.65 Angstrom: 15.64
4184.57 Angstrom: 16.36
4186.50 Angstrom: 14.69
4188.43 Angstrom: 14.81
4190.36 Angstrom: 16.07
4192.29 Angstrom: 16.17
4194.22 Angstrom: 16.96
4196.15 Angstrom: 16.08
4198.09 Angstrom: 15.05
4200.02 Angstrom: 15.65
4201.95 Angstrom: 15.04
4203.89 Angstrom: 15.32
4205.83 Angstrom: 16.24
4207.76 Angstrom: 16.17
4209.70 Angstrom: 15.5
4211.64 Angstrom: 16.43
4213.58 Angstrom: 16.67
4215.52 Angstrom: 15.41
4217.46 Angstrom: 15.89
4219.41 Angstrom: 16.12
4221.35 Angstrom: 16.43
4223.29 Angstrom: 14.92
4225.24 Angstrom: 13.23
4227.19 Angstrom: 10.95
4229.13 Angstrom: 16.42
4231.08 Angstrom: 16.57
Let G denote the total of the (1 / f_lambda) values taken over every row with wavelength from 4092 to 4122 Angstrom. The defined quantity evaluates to 1.08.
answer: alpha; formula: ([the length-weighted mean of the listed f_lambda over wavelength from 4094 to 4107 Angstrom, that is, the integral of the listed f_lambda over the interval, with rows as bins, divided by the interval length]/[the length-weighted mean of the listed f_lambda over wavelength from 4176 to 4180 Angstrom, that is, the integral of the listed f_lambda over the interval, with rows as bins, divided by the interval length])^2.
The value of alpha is 0.72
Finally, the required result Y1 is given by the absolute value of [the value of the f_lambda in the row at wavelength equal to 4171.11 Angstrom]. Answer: 16.1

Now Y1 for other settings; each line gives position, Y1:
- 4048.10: 16.8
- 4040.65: 16.3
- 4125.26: 16.9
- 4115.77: 16.9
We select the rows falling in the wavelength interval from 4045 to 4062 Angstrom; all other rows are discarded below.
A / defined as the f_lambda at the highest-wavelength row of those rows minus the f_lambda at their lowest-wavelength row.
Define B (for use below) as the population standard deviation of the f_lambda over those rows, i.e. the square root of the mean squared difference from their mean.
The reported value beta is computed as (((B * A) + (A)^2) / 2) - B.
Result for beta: 9.0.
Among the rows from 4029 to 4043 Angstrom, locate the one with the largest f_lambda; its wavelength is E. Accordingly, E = 4038.79 Angstrom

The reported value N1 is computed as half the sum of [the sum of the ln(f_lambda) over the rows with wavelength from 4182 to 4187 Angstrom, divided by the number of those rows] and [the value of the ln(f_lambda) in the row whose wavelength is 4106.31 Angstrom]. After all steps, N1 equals 2.75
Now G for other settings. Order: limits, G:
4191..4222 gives 1.00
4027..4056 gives 1.04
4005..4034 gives 1.05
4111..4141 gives 0.97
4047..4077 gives 1.05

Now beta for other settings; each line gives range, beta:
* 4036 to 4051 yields -1.6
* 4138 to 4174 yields 1.8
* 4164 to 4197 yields -0.7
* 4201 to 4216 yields -0.4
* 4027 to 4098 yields -0.8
